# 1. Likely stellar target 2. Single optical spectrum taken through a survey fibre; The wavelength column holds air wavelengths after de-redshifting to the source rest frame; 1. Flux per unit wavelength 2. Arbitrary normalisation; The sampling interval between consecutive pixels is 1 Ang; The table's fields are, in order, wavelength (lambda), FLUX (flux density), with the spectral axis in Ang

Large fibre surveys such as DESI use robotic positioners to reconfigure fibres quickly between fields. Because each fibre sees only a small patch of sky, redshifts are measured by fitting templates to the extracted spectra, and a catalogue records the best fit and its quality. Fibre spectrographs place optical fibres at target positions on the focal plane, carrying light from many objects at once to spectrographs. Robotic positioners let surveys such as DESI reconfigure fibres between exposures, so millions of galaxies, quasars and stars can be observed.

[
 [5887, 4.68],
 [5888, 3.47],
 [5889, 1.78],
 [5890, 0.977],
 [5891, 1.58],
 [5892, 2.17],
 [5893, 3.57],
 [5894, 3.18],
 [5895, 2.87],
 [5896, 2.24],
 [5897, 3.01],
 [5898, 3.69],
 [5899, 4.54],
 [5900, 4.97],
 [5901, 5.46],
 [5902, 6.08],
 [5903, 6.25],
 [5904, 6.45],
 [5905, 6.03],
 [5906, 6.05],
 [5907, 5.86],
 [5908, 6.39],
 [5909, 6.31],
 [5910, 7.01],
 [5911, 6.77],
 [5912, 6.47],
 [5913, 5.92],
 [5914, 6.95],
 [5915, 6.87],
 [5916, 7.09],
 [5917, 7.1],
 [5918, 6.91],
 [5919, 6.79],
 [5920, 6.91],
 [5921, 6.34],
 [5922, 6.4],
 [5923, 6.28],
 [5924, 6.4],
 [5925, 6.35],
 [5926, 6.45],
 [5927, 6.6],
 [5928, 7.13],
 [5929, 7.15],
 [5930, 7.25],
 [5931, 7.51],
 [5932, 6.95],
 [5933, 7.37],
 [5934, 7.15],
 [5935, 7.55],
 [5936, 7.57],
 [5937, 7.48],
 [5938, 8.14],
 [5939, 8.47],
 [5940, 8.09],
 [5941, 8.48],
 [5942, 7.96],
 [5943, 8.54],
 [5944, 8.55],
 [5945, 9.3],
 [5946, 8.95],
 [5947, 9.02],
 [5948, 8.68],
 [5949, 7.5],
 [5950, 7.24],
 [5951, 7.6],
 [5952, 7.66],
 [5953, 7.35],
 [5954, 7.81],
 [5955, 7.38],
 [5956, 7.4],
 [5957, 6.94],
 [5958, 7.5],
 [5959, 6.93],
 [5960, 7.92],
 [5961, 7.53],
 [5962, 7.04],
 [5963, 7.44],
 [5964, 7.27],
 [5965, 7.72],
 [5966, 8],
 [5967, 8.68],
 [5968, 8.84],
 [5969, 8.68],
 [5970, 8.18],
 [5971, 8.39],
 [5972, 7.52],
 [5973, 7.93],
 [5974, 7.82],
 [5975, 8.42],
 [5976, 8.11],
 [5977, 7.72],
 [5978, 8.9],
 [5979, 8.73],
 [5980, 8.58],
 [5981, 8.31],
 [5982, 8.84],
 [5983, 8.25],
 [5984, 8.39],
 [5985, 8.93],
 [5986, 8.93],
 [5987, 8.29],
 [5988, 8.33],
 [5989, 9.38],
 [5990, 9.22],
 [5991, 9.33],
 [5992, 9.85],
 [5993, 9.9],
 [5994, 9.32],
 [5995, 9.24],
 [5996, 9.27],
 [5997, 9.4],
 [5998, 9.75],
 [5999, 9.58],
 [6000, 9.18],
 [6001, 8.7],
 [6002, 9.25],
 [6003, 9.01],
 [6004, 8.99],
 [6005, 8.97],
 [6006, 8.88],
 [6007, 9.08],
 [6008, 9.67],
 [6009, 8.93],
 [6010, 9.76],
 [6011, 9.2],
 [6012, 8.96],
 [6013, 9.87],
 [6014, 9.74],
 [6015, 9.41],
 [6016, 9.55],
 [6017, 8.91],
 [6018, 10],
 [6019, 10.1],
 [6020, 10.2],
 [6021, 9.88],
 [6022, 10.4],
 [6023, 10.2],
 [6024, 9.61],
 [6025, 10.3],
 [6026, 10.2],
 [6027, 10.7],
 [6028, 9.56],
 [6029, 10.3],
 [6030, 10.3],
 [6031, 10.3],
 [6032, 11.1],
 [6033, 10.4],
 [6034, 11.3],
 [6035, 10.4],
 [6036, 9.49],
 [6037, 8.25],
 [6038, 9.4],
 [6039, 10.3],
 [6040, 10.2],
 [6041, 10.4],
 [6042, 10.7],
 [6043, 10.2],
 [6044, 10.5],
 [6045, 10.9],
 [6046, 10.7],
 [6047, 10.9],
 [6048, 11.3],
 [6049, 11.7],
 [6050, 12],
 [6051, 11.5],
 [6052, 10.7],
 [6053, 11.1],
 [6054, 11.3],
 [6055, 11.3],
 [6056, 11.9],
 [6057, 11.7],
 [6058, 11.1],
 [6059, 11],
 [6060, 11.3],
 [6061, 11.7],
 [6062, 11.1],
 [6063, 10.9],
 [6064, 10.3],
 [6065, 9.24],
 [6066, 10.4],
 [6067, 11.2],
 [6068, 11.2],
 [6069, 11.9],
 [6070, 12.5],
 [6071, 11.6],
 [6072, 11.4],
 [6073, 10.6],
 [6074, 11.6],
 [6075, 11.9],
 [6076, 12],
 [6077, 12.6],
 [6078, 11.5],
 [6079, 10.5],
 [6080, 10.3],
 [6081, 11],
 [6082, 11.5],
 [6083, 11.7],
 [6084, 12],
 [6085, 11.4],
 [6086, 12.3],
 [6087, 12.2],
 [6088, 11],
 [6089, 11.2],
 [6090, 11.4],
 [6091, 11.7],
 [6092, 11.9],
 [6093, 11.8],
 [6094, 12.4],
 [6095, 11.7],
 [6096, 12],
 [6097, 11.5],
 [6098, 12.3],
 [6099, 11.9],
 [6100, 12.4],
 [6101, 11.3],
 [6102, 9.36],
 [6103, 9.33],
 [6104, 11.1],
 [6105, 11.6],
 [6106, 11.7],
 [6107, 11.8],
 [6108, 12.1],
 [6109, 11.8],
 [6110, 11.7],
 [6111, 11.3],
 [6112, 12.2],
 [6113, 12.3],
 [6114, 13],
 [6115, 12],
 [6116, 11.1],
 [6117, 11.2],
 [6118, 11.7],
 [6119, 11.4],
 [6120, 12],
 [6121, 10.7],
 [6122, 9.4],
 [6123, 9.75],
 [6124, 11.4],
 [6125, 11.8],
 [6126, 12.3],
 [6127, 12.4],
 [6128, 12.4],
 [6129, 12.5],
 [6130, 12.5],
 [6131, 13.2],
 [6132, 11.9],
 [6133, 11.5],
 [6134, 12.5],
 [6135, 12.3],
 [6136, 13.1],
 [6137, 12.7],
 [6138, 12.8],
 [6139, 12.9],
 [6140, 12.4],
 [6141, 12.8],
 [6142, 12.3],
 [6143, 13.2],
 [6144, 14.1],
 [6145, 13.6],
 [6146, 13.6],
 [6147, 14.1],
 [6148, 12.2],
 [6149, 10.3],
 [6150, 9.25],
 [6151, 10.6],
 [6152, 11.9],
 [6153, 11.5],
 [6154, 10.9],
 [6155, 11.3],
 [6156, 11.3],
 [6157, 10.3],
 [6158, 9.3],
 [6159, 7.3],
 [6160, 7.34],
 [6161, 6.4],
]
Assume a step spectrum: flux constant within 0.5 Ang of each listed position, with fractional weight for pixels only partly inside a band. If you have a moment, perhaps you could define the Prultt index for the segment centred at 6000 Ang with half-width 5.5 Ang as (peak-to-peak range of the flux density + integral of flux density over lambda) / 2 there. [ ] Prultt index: 51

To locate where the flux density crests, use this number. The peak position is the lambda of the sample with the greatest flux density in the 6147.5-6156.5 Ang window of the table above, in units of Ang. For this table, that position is 6148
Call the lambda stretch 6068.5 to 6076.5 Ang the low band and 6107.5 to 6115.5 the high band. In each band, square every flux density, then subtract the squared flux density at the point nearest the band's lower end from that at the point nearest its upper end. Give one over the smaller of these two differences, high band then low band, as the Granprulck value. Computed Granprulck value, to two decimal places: -0.41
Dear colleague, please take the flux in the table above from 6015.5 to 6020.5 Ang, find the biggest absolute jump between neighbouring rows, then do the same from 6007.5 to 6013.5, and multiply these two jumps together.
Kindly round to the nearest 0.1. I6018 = 1.0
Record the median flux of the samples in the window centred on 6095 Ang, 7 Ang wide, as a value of 11.9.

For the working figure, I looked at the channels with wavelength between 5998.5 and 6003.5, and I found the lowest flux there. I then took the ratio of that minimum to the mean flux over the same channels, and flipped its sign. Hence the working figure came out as -0.951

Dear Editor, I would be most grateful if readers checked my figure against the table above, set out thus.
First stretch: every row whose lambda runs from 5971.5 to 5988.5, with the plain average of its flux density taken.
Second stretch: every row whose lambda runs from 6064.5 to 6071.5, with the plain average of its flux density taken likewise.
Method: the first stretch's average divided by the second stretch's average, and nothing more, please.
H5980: 0.75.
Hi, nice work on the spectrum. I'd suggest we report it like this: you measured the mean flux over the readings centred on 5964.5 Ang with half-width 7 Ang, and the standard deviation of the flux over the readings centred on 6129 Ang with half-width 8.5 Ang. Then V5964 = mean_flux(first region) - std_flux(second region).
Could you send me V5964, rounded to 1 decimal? 6.8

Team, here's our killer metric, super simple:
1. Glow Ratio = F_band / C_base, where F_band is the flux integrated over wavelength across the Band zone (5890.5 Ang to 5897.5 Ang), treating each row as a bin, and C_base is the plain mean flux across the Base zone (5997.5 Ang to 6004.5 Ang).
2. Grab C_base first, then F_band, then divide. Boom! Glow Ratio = 2.0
